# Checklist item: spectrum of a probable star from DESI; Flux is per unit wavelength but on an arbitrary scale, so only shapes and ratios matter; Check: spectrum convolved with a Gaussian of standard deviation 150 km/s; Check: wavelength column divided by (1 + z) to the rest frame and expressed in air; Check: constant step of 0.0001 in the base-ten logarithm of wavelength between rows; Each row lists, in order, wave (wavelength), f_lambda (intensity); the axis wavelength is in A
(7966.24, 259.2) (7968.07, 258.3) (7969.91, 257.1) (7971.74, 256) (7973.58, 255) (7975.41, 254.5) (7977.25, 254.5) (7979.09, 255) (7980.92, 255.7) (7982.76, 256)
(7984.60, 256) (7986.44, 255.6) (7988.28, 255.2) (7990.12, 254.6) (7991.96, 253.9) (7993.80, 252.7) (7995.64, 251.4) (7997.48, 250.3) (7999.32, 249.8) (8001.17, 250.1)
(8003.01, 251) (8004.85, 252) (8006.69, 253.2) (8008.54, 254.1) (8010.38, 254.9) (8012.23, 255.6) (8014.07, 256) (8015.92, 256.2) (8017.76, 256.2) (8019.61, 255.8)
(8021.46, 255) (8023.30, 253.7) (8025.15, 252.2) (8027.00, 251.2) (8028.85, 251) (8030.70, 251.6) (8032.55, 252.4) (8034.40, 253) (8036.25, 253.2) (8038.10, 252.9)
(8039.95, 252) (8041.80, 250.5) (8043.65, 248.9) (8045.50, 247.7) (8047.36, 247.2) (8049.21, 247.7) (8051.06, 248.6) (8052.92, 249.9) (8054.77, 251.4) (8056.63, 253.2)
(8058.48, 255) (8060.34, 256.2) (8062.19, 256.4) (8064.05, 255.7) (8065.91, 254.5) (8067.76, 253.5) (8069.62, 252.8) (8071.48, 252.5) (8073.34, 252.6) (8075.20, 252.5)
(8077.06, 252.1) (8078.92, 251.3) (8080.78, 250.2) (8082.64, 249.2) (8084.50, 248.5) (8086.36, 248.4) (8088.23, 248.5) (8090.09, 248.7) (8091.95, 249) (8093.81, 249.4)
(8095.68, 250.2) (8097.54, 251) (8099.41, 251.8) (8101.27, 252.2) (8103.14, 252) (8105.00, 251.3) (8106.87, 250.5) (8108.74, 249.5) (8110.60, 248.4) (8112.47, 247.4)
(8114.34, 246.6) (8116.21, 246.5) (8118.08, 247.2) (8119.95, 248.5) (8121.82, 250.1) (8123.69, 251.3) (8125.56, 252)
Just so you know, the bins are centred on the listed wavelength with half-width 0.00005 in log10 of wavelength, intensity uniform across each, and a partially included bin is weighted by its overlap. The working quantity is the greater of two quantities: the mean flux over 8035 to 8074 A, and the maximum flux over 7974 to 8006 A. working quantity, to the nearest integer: 256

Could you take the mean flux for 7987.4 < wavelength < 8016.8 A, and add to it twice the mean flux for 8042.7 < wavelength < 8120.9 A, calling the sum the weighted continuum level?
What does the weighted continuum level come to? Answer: 754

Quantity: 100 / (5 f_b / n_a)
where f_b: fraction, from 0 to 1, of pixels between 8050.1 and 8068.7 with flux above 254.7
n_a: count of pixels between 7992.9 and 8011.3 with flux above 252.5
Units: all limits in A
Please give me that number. 200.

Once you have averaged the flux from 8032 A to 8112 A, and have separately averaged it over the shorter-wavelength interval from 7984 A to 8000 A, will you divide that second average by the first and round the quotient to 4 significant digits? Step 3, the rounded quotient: 1.008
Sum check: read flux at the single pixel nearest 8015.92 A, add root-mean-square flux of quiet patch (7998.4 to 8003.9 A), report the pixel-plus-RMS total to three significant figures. 507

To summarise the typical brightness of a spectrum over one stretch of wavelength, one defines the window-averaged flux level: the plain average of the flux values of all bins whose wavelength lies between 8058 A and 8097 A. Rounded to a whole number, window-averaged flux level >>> 252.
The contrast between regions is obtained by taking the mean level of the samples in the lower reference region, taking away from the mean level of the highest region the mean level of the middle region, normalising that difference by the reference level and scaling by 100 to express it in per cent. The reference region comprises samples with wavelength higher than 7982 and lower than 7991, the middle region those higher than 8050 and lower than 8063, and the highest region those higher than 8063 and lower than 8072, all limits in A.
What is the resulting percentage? 0.3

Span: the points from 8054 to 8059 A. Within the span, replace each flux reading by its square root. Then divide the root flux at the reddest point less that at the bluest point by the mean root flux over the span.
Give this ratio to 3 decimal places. 0.007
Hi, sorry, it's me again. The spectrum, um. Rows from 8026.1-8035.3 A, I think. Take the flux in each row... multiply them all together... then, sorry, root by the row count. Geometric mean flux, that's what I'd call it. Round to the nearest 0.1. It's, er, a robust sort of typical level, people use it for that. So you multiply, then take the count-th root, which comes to 251.8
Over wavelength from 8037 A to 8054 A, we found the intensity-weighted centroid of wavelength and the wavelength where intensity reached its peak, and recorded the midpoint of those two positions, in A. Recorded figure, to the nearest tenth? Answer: 8041.8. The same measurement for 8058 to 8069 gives 8062.7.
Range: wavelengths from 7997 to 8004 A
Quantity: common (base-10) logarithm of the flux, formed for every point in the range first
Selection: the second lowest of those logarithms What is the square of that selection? 5.751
